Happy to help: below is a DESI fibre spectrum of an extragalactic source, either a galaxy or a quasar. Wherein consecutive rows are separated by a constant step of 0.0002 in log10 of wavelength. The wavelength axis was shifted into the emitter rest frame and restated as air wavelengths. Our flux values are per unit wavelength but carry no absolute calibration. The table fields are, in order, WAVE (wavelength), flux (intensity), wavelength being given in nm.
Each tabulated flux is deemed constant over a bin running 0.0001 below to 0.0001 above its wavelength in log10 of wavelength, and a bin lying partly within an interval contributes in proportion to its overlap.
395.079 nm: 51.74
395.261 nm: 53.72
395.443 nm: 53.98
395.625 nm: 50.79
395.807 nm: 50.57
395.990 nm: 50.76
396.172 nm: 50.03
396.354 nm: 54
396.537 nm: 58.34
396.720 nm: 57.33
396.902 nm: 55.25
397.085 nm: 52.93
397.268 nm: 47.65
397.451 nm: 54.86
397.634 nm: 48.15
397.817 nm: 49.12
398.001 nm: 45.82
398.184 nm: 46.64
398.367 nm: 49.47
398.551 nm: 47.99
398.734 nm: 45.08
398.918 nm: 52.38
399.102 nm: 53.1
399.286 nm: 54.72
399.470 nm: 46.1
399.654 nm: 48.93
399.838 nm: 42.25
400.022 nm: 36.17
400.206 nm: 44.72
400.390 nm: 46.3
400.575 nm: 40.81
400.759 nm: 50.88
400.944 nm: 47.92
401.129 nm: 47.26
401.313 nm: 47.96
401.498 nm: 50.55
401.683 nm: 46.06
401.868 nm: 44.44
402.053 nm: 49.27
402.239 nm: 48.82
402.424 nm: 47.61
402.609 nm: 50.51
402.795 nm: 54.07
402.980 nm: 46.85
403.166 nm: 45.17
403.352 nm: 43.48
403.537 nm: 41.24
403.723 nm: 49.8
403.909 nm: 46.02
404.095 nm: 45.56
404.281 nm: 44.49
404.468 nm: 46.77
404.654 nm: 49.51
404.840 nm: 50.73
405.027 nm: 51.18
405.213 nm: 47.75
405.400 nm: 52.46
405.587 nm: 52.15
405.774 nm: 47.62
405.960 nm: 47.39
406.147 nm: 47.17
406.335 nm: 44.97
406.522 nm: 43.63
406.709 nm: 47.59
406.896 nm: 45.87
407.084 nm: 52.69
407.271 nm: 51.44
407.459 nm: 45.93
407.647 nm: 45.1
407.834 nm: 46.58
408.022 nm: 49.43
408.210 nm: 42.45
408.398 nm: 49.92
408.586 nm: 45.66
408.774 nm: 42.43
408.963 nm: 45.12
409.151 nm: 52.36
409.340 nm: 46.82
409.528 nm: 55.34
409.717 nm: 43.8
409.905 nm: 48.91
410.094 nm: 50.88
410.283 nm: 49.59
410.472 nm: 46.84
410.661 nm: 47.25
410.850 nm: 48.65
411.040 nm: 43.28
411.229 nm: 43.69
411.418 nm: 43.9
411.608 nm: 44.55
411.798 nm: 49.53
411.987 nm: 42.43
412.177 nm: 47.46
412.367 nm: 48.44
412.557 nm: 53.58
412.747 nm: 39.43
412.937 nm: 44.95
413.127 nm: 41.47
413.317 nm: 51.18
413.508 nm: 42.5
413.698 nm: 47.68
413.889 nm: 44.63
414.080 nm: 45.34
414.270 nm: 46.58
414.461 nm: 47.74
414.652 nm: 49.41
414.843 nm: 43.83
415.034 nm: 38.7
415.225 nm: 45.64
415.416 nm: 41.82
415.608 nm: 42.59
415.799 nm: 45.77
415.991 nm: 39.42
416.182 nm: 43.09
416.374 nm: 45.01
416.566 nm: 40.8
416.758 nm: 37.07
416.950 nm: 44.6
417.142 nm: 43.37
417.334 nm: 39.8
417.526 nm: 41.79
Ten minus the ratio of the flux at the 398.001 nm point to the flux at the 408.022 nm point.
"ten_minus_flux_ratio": 9.07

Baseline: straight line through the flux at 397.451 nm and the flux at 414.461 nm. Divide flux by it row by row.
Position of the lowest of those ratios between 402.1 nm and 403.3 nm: 403.166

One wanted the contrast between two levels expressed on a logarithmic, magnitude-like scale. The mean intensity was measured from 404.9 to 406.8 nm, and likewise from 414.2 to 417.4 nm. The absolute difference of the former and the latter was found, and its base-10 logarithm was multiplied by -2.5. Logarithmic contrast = -1.7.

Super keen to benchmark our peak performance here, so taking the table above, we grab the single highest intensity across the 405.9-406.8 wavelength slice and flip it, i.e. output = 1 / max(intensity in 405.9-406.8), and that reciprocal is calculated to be 0.0210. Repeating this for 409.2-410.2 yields 0.0181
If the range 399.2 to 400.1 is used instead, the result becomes 0.0183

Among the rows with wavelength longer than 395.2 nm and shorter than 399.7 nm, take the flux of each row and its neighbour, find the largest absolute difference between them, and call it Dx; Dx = 8.6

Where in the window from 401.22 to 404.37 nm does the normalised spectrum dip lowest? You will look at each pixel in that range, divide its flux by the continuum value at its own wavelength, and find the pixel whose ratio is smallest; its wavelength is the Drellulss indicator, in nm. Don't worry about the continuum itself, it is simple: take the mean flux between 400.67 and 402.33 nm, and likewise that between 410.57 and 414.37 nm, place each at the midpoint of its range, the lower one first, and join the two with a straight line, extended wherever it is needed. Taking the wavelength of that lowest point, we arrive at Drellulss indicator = 403.537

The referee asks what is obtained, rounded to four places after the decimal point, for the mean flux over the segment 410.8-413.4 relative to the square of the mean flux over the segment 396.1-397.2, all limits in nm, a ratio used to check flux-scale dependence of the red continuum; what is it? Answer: 0.0154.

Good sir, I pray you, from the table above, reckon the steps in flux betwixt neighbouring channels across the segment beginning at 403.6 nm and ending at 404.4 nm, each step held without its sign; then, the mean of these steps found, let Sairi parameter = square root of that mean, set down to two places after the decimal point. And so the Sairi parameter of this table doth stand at 1.33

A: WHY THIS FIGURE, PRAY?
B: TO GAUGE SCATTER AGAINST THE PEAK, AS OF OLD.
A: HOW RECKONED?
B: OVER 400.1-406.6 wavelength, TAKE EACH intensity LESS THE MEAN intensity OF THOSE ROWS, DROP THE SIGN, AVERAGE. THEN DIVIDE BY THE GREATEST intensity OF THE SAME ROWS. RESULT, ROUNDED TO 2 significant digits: 0.044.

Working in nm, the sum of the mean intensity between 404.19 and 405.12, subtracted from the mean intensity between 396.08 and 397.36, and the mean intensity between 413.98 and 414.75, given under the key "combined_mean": 52.4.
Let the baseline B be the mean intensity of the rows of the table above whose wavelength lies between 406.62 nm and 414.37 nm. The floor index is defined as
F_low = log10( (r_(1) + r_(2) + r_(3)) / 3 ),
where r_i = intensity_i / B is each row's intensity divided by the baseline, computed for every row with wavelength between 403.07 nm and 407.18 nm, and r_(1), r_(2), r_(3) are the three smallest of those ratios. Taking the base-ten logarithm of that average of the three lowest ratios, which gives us -0.04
